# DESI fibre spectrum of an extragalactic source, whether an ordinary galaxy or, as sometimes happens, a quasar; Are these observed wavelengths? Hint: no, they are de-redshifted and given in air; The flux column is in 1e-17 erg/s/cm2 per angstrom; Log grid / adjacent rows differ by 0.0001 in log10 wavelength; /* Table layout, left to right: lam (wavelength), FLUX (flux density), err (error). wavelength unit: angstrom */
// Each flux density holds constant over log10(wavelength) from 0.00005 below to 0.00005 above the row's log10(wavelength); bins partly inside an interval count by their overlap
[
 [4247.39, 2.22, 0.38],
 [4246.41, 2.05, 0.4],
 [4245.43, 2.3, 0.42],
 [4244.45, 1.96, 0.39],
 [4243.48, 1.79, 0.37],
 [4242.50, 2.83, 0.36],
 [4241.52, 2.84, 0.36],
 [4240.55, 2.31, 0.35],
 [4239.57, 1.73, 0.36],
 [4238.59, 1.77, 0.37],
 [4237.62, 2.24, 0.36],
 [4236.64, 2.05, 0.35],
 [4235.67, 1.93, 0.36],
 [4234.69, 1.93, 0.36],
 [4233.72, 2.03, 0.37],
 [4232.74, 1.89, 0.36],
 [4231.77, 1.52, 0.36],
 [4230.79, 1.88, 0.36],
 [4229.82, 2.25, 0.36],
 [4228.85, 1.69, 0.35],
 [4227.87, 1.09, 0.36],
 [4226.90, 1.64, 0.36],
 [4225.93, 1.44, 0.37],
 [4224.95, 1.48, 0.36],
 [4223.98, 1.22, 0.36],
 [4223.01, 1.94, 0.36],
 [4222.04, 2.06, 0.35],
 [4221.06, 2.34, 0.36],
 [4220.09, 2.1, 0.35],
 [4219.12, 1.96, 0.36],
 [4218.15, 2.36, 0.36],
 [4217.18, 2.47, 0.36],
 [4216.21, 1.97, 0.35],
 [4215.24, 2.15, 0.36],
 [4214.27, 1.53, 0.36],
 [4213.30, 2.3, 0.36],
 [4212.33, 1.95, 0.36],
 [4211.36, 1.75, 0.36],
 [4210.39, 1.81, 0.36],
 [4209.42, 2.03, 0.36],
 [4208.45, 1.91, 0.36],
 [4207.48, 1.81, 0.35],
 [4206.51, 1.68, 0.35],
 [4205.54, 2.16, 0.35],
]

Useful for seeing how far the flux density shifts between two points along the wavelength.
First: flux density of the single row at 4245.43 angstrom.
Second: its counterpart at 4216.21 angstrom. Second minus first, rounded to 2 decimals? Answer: -0.33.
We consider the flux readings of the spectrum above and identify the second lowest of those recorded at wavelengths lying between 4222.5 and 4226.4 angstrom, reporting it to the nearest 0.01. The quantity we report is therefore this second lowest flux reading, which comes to 1.44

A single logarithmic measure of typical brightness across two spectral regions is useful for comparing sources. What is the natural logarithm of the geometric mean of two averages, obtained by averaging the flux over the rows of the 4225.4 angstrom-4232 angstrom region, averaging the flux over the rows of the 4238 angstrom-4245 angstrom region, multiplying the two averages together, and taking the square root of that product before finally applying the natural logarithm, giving 0.64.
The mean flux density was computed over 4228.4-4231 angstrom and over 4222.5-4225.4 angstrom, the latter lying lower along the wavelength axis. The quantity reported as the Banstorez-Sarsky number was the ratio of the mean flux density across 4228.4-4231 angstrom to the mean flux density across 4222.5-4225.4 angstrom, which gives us 1.3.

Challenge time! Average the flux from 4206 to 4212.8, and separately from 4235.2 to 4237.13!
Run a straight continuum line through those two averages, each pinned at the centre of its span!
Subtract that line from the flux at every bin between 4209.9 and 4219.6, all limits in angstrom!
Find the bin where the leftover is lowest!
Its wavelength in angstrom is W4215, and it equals 4214.27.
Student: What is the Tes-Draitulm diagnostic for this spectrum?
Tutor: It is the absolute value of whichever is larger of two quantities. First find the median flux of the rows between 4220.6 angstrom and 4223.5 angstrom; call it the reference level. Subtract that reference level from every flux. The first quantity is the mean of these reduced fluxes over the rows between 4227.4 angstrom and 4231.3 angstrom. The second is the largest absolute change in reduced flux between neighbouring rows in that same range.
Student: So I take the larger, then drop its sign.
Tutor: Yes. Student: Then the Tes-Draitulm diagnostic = 0.60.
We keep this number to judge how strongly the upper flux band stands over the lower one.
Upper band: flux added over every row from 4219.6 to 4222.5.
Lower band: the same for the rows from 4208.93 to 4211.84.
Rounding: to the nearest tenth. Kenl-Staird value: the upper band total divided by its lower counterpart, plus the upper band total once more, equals 7.7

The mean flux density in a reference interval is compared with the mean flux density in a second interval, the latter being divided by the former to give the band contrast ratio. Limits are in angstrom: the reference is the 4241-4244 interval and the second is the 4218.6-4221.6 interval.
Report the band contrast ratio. 0.86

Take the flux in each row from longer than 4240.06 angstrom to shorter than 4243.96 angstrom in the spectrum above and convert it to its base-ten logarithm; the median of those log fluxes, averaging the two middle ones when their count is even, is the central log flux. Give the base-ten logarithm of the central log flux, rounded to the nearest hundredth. -0.39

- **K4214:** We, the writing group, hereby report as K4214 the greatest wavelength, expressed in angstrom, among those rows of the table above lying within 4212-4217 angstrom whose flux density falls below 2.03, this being 4216.21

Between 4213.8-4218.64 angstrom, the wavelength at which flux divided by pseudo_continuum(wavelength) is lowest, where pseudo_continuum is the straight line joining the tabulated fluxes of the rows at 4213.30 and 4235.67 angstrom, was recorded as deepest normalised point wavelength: 4214.27 angstrom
